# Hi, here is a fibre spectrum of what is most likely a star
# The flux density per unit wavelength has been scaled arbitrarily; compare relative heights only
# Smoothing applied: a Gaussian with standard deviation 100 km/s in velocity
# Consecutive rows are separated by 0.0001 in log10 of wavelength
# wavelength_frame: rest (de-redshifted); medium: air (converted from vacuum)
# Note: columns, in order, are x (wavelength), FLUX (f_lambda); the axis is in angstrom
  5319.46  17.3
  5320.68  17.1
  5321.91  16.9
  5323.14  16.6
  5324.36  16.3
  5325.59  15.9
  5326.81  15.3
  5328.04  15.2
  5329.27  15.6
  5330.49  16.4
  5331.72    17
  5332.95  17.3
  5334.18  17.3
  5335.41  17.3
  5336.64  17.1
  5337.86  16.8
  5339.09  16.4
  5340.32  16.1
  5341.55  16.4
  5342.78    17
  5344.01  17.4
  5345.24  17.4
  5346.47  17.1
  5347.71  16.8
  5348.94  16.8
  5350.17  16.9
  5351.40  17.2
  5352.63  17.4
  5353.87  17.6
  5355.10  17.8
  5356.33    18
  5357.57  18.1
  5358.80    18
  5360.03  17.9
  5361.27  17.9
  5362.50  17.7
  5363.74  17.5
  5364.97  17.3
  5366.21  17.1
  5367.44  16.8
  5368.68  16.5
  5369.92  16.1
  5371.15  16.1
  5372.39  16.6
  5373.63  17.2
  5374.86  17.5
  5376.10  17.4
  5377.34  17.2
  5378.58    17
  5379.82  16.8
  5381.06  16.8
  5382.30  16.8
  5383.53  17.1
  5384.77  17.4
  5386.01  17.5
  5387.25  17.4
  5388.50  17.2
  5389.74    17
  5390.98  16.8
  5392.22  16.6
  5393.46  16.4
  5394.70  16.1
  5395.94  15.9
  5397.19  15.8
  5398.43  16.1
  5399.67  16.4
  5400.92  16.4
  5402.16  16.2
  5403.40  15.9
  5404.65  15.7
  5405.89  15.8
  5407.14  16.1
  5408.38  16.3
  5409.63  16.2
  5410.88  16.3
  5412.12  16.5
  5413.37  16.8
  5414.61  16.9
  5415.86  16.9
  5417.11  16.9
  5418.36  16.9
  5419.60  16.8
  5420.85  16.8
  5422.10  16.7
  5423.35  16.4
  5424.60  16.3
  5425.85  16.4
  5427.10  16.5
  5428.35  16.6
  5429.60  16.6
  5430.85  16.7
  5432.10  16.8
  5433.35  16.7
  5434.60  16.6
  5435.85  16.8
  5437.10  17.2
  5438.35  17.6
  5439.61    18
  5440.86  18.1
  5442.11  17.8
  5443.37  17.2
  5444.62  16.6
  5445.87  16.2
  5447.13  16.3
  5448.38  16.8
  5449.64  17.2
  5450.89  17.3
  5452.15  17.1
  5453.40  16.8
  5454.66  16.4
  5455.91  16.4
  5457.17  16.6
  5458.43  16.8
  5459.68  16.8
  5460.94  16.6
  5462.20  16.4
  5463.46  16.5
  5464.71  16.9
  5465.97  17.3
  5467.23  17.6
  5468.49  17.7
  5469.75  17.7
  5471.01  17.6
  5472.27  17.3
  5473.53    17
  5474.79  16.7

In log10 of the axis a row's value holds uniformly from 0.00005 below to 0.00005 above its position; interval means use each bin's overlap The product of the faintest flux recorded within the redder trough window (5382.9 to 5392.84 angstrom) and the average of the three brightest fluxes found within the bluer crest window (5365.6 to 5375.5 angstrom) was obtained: 287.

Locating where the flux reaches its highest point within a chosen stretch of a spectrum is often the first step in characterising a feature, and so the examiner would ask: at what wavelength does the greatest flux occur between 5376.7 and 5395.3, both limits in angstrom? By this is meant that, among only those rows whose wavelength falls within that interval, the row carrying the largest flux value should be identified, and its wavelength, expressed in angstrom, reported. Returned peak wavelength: 5386.01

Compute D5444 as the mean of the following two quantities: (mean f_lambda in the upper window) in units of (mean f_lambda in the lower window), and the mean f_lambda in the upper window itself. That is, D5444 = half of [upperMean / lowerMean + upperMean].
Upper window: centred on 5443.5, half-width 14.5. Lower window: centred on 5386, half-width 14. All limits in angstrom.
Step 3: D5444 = 8.98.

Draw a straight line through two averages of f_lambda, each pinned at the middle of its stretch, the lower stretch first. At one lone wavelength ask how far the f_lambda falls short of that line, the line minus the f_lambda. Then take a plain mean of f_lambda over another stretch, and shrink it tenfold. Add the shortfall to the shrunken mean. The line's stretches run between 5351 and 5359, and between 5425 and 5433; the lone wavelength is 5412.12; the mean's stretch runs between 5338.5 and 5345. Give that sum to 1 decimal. 2.0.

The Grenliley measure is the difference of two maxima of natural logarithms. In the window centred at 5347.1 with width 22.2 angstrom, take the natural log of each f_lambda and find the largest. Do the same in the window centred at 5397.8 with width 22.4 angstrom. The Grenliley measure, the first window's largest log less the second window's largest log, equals 0.0394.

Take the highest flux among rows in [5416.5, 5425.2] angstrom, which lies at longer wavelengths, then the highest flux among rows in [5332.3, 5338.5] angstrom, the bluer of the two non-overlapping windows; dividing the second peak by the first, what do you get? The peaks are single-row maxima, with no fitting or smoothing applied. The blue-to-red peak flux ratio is 1.02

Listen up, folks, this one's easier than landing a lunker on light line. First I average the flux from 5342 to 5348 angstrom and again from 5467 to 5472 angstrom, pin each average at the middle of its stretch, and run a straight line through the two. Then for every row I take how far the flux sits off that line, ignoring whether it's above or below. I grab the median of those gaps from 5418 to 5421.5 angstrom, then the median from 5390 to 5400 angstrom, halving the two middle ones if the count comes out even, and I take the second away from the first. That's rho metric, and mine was -0.5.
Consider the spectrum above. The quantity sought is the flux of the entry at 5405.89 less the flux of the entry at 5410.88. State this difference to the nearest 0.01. -0.50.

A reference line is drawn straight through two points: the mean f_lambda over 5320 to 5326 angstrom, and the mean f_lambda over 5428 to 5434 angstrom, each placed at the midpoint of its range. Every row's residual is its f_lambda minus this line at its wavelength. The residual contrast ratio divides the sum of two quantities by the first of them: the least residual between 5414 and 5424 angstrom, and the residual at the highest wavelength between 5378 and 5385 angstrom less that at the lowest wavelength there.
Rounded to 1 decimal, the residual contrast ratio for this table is -0.4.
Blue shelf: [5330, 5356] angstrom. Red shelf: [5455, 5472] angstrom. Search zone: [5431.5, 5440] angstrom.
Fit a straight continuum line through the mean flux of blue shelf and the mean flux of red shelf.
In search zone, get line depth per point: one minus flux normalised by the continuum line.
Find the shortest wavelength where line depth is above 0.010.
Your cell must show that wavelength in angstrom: 5432.10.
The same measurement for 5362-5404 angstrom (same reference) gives 5367.44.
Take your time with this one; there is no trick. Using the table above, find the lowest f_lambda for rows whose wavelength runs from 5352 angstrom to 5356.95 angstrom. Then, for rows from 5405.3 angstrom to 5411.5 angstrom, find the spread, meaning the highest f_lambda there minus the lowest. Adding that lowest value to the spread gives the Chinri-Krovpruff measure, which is 17.9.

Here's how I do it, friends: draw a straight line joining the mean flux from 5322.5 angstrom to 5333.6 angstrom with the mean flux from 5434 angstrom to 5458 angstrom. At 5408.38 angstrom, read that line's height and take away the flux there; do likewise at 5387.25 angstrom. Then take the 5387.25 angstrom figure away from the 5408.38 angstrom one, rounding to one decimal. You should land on 1.2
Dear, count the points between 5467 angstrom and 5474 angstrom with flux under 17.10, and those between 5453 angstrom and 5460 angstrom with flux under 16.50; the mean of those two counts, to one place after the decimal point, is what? 1.5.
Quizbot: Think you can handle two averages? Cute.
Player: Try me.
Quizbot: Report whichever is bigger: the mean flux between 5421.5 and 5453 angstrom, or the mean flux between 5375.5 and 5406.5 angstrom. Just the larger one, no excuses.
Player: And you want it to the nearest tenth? 16.9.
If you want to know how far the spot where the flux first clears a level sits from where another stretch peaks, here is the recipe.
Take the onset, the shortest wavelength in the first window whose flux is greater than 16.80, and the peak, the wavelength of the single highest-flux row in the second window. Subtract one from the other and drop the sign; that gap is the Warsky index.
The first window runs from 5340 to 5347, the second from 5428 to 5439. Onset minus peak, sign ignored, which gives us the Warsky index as 95.6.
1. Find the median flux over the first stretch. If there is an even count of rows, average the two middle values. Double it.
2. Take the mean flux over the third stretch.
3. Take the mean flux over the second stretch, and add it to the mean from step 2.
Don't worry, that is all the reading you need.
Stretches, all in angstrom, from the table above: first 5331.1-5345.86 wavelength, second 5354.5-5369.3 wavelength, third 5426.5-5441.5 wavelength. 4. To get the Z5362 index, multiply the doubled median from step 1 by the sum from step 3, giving 1179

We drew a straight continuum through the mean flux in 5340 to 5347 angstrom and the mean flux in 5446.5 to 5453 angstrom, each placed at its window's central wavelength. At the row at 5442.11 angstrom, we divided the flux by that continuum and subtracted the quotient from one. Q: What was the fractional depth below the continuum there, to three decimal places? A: -0.051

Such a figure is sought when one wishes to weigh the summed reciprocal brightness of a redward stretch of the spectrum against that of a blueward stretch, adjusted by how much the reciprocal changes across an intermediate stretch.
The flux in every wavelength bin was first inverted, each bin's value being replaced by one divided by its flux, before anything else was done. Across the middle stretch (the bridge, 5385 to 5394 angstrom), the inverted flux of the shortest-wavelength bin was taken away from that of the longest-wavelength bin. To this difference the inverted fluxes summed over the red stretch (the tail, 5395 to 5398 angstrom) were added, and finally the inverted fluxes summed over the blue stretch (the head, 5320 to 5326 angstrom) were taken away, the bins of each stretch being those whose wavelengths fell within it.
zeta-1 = -0.17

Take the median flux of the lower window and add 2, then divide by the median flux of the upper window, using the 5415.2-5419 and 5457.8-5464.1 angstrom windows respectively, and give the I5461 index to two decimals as 1.14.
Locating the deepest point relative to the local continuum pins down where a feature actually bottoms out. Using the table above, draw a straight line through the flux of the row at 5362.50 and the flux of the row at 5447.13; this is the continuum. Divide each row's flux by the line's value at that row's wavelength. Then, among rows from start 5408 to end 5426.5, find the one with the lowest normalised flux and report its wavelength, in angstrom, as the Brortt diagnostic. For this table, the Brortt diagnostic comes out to 5409.63 angstrom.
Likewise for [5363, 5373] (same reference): 5369.92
